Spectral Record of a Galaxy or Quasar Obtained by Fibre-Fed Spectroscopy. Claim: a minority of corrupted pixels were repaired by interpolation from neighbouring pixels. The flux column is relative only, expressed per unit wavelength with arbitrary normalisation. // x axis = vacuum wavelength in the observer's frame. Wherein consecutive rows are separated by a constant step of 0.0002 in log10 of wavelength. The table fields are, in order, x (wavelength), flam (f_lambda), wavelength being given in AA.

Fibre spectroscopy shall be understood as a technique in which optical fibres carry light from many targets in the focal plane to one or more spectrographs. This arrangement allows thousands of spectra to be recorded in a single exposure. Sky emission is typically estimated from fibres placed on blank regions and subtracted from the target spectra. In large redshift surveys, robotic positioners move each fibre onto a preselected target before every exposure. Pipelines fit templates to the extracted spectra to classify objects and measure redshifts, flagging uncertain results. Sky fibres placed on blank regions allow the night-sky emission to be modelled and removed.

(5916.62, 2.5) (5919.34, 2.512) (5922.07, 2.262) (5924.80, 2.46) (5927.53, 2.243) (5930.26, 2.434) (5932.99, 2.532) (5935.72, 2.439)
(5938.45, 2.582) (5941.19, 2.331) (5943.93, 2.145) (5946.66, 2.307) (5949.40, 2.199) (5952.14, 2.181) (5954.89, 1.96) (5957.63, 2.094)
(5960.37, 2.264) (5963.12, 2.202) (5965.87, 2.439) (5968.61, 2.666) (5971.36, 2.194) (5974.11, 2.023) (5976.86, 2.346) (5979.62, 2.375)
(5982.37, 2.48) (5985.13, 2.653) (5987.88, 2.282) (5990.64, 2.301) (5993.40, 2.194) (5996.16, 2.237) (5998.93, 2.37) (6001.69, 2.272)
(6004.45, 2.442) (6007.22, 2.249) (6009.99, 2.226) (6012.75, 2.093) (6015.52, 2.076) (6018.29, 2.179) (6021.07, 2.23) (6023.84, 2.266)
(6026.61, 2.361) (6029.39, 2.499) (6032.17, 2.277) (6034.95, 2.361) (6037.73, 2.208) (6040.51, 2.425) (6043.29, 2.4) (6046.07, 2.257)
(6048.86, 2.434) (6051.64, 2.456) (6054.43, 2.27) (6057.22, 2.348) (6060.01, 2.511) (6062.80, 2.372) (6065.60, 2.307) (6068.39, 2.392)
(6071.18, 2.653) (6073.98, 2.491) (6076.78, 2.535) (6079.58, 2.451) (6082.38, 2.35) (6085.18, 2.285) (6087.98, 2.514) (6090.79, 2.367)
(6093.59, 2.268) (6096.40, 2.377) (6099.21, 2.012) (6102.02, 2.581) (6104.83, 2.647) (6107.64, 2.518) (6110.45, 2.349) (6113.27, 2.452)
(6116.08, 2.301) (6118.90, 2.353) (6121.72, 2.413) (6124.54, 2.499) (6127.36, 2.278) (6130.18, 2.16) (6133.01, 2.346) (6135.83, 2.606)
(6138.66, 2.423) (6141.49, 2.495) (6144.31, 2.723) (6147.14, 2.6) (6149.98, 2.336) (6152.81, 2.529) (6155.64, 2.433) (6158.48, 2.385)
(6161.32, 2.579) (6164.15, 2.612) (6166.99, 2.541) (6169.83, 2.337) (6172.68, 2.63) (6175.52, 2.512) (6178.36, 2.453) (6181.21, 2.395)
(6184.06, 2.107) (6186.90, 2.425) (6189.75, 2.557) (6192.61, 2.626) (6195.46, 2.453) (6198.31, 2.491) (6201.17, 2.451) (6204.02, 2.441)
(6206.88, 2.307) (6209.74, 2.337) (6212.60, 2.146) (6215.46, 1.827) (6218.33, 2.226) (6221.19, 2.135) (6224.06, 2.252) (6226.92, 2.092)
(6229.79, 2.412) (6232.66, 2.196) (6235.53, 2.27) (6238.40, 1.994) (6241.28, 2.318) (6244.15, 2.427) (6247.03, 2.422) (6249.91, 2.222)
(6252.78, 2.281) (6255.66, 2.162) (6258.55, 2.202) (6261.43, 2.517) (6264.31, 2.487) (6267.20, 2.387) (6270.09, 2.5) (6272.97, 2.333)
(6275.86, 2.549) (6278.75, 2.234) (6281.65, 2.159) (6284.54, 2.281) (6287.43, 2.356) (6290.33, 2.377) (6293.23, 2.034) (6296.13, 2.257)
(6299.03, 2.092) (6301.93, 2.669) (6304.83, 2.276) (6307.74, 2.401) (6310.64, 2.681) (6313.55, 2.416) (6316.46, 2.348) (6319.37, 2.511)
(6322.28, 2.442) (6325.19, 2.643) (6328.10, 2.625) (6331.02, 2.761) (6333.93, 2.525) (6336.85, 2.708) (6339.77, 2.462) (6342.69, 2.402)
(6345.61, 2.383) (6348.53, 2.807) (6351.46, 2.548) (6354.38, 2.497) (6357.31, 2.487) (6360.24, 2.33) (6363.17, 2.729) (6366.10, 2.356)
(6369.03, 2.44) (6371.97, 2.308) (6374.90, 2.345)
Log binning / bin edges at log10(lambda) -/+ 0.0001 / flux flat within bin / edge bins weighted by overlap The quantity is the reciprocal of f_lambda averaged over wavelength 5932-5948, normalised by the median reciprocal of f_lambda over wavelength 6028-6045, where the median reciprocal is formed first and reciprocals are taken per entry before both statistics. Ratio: 1.00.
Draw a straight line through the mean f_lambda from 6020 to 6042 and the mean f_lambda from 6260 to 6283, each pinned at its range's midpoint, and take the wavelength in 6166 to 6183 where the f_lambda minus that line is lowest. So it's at 6169.83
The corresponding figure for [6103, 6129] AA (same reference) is 6127.36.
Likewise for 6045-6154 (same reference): 6099.21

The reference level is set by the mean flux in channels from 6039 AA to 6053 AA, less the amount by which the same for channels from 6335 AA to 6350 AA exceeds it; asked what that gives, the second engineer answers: 2.24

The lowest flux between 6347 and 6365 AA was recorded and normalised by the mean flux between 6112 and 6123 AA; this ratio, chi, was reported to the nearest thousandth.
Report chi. 0.979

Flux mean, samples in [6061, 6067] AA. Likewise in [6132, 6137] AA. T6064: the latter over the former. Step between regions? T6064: 1.06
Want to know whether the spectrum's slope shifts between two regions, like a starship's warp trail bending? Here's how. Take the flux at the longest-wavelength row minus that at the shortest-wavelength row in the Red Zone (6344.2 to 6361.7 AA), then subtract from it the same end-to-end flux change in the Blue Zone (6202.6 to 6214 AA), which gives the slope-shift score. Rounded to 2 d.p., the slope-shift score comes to 0.24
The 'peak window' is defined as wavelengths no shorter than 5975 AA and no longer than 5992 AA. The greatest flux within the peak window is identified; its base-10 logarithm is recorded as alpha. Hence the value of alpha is 0.424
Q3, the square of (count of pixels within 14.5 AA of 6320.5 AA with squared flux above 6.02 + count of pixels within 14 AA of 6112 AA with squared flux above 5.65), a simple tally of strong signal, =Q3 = 144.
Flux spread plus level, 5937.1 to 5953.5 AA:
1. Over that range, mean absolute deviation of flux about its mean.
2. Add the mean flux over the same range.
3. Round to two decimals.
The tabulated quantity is 2.41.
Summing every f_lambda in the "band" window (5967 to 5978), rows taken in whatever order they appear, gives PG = 9.2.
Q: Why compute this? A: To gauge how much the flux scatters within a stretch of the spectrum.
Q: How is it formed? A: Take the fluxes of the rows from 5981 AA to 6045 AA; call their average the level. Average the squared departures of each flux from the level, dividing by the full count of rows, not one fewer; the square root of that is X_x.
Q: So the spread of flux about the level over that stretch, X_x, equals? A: 0.13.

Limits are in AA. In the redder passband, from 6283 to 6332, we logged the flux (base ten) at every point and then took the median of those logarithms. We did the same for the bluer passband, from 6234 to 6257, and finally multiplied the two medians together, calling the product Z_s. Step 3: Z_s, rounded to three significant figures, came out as 0.136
